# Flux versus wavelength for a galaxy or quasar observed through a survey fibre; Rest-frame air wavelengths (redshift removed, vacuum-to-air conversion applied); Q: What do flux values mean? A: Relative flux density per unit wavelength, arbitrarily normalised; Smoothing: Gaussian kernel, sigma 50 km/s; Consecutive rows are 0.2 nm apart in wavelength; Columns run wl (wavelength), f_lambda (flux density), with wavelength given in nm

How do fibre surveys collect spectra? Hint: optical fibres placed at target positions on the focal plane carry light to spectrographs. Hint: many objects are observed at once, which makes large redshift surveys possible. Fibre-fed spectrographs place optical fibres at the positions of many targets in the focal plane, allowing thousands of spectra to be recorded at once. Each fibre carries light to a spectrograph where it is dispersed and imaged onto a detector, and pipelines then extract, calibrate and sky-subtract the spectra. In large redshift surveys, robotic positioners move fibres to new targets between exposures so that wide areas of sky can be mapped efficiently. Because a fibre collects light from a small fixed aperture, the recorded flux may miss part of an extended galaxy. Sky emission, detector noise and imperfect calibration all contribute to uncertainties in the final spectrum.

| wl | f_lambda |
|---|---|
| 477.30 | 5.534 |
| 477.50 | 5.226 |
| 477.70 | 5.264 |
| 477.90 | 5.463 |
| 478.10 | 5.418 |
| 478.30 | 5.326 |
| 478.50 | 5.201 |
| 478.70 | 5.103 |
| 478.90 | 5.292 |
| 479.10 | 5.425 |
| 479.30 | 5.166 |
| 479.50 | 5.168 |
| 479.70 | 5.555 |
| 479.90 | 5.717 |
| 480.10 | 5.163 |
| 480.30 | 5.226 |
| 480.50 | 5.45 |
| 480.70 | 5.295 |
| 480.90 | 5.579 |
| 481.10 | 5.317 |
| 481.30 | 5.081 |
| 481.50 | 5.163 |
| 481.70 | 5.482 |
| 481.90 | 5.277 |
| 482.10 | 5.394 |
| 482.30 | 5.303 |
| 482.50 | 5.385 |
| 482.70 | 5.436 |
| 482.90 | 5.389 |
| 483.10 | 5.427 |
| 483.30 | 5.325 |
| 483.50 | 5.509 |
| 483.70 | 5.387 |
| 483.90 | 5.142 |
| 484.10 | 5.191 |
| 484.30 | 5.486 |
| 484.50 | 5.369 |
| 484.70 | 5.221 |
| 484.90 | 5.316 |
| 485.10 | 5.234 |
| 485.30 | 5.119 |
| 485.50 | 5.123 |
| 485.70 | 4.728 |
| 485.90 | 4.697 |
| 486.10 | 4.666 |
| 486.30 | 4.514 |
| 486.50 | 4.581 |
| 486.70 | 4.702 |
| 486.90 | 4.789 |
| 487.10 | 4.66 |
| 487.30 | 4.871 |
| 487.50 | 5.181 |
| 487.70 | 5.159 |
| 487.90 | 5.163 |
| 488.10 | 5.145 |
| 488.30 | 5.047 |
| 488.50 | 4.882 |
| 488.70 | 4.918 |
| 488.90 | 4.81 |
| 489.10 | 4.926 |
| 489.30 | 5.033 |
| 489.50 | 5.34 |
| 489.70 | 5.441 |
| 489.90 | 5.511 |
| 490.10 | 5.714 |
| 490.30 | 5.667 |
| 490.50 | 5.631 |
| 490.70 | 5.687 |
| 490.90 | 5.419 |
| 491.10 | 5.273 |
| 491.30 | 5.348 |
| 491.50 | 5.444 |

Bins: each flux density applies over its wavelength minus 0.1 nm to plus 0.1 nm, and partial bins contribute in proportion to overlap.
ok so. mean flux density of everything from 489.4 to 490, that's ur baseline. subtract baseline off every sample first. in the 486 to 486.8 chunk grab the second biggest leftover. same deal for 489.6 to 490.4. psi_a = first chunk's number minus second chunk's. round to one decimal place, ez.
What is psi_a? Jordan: -1.0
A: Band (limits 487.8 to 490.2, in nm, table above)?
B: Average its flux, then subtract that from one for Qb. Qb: -4.16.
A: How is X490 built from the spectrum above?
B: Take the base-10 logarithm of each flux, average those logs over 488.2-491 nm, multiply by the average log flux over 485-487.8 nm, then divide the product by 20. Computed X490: 0.0248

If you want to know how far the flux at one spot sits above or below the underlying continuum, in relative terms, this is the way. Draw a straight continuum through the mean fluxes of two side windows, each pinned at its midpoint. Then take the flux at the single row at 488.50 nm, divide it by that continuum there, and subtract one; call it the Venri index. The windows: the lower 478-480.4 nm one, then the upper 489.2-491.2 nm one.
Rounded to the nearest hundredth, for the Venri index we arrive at -0.10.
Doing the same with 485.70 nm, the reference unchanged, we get -0.13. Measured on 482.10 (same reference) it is 0.01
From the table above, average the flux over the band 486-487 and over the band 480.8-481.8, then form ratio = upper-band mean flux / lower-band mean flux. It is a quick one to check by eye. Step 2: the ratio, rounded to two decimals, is 0.87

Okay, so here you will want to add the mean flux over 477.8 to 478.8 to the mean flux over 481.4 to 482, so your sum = 10.61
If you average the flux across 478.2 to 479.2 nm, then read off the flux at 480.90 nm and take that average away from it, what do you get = 0.3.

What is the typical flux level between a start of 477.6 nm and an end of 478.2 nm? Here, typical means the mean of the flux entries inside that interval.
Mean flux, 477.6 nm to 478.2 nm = 5.38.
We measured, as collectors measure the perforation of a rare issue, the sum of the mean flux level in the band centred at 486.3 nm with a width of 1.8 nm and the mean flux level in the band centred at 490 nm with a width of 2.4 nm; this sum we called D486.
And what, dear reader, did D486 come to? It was 10.1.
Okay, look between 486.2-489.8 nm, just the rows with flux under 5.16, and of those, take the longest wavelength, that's 489.30 nm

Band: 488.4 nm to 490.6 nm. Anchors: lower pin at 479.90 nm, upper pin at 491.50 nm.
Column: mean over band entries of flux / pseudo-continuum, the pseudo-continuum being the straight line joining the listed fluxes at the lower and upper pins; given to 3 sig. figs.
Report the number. 0.958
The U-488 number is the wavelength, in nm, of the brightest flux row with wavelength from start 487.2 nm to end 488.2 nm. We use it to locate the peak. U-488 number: 487.50 nm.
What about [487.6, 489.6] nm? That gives 489.50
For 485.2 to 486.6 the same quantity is 485.50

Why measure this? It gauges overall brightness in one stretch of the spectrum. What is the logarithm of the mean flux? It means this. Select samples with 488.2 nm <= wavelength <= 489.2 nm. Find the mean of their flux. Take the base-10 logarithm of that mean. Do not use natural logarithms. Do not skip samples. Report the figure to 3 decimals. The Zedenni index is 0.692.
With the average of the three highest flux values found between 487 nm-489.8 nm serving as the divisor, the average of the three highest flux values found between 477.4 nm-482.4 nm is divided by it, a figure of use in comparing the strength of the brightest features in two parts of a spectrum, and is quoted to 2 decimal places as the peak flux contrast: 1.06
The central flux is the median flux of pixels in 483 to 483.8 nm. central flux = 5.41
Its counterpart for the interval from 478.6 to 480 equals 5.29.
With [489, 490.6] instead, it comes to 5.48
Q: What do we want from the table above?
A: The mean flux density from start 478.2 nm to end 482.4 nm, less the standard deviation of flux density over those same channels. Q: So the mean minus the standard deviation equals 5.15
